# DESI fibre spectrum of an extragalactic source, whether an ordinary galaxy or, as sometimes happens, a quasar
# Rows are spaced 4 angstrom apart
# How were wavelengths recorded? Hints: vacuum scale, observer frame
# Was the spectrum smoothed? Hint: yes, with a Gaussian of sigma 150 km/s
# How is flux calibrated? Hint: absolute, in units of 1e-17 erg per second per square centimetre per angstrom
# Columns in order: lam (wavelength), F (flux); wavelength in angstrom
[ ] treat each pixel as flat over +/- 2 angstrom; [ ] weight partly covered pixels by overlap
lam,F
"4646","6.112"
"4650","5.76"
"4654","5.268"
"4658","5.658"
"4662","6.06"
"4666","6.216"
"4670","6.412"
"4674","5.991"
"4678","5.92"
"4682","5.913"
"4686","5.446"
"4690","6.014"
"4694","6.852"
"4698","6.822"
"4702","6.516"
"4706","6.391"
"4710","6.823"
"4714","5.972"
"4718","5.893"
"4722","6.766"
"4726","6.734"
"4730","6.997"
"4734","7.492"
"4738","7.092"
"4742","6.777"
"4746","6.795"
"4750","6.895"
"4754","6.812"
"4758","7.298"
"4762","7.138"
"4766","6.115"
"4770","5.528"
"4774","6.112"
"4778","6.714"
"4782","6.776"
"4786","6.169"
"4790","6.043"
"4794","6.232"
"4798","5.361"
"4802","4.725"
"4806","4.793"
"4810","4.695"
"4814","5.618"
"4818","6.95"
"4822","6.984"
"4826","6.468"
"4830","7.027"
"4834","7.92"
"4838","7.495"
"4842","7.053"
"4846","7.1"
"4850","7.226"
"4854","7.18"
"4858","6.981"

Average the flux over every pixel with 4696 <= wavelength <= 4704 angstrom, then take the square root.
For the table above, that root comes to 2.58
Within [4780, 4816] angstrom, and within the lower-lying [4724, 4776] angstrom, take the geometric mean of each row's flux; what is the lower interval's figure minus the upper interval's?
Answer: 1.2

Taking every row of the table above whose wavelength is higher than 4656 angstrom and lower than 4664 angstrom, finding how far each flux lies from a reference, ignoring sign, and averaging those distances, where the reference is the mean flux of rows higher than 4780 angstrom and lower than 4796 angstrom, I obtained 0.4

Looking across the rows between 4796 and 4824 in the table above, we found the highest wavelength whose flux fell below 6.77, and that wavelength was 4814 angstrom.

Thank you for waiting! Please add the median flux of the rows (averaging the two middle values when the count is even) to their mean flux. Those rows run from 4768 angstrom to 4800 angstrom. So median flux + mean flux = 12.3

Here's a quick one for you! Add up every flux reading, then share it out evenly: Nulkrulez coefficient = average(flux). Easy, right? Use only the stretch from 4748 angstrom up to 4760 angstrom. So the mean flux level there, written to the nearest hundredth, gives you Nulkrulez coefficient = 7.00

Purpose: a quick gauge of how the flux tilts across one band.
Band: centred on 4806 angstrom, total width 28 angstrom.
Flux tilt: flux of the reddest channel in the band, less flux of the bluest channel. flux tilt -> 0.7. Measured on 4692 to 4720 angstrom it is -1.0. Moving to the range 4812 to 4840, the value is 1.9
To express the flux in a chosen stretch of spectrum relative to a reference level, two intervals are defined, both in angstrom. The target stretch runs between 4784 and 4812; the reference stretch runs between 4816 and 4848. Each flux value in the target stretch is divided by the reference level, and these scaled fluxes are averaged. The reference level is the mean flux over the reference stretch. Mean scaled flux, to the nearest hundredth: 0.76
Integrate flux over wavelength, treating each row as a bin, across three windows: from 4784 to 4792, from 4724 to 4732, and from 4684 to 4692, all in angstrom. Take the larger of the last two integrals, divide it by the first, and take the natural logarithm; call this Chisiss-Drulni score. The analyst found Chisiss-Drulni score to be 0.12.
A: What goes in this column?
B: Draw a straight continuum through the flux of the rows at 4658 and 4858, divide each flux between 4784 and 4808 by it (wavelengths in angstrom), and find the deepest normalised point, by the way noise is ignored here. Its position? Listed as 4802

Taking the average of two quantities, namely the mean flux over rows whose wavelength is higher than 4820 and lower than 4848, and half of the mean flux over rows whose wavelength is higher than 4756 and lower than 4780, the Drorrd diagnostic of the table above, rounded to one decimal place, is 5.2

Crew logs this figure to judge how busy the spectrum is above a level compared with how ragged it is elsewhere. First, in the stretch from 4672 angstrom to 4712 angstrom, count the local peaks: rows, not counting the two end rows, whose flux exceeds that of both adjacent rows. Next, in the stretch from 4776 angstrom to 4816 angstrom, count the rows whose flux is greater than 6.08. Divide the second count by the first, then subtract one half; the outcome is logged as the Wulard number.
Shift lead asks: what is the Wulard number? 3.5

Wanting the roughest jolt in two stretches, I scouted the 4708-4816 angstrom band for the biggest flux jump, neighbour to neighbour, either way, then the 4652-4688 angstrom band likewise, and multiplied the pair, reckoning 0.48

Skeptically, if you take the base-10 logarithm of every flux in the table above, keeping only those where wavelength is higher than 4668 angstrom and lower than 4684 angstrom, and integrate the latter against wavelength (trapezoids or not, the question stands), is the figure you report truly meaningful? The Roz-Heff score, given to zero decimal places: 13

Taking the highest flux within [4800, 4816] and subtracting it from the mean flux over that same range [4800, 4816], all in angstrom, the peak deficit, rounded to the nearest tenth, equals -0.7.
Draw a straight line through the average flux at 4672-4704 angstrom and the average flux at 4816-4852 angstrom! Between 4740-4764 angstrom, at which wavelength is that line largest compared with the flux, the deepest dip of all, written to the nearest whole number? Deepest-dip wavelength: 4754 angstrom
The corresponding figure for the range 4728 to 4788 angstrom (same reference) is 4770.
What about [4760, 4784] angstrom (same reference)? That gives 4770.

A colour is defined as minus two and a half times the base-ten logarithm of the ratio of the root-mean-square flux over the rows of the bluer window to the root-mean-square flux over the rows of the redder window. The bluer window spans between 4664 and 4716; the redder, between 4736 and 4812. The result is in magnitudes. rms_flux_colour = 0.00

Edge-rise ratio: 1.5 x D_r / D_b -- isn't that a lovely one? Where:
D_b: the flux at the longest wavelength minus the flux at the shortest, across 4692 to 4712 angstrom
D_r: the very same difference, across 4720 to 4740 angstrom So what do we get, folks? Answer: -17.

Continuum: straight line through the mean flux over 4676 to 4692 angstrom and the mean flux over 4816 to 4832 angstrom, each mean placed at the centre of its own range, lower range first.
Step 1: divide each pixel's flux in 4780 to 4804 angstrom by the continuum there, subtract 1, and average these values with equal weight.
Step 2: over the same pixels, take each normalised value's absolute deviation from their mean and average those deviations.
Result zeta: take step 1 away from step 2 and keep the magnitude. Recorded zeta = 0.20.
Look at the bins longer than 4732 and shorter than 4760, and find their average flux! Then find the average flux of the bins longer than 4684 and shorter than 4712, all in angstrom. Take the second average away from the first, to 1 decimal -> 0.6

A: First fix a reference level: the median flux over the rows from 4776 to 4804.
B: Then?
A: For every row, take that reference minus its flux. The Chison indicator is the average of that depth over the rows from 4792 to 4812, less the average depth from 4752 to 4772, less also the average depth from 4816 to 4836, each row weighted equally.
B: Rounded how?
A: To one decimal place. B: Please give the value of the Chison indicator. 2.3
